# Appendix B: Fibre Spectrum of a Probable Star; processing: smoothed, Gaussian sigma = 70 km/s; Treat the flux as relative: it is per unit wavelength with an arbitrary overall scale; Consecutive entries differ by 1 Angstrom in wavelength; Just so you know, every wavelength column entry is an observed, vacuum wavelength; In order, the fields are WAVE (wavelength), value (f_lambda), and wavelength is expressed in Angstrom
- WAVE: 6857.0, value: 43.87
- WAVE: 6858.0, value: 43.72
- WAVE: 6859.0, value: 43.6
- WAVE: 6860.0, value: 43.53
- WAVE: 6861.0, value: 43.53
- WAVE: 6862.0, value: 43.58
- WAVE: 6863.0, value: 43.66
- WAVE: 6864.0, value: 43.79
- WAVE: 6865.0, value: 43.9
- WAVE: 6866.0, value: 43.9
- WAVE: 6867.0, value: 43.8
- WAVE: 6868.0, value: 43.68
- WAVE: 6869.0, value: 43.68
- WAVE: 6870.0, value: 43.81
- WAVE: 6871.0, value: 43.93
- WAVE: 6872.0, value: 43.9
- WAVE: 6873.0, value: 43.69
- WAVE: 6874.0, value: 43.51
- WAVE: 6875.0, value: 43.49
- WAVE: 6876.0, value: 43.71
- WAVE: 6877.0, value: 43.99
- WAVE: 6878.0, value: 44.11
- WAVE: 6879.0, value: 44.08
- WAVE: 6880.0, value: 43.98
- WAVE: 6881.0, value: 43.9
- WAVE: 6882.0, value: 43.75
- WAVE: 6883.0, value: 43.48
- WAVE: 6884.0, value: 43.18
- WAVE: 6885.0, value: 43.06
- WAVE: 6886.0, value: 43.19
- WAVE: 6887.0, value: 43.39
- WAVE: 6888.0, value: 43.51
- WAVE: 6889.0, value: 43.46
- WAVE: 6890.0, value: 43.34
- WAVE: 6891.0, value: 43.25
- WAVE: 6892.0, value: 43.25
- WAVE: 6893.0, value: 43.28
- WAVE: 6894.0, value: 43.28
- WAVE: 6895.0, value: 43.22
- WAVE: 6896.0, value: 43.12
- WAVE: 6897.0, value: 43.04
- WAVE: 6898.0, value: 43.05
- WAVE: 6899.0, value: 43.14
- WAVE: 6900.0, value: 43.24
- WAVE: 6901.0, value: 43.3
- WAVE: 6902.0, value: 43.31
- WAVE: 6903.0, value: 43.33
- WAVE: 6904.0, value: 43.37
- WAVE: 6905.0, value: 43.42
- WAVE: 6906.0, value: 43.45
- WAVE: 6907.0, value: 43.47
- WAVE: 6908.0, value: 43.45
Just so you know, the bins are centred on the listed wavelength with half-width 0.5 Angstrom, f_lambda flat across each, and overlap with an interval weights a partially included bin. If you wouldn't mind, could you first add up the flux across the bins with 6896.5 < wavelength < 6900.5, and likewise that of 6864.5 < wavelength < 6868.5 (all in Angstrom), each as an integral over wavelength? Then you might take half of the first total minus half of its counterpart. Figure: -1.4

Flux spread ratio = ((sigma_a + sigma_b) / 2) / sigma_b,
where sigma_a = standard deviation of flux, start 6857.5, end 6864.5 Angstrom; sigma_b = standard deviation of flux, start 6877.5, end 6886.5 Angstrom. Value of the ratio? 0.62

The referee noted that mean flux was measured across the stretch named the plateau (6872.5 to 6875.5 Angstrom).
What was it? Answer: 43.56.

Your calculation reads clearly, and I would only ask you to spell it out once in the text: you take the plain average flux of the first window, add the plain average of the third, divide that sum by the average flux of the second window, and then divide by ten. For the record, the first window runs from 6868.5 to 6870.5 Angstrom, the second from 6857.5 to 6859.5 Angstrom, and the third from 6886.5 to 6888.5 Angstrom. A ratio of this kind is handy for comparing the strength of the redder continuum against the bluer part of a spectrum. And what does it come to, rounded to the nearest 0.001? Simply 0.200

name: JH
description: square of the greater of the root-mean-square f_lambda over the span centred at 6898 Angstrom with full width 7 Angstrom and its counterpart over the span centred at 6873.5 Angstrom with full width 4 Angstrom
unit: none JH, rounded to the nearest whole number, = 1905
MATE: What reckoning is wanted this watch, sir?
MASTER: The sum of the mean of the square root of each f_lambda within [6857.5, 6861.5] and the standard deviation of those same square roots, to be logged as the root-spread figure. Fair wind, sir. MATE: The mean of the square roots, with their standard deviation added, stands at 6.61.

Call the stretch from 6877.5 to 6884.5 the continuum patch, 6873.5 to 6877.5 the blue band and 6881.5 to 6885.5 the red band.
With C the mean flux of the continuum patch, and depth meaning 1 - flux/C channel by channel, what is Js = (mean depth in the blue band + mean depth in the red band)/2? 0.0060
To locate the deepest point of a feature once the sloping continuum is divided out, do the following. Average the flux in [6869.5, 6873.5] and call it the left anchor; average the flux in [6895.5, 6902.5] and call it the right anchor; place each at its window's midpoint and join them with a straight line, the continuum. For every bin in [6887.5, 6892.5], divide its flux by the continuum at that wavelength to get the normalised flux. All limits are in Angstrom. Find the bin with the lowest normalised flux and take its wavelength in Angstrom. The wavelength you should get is 6891.0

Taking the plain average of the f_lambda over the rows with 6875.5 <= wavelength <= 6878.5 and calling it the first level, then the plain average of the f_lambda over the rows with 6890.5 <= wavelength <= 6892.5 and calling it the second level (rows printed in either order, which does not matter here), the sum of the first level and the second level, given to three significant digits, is 87.2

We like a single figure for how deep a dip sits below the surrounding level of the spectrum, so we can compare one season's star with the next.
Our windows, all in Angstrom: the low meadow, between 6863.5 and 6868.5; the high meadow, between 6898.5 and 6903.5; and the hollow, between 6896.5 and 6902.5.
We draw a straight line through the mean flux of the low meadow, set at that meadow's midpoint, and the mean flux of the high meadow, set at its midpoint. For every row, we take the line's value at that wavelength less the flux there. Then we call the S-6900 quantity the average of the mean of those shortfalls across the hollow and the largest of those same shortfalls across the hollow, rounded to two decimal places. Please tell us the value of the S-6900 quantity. 0.20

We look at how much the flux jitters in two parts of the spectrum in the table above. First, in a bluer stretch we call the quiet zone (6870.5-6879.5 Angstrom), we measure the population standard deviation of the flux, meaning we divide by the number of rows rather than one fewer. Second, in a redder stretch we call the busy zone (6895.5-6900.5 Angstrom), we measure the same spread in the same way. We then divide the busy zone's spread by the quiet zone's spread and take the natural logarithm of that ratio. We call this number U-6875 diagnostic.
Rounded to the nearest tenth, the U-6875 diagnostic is -1.1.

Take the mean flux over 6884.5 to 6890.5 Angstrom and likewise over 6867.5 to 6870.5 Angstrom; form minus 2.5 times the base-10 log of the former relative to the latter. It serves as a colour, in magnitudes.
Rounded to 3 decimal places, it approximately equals 0.010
